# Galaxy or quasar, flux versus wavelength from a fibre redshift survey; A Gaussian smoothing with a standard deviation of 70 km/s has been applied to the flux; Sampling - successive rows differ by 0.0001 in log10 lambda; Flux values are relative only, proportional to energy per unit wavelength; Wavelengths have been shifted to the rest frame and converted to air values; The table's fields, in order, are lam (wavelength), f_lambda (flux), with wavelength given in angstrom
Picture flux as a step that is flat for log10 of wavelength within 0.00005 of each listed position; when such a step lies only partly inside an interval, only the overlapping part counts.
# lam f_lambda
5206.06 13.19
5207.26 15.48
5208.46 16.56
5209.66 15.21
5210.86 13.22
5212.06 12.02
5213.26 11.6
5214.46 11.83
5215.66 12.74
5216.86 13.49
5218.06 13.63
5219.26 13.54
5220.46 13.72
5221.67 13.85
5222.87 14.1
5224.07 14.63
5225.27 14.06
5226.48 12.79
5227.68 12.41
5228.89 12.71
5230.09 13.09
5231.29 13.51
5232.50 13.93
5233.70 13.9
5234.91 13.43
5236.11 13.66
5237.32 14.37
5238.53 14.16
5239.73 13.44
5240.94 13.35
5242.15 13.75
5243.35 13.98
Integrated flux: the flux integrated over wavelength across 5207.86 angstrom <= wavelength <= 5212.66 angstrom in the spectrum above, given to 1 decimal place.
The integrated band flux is 68.4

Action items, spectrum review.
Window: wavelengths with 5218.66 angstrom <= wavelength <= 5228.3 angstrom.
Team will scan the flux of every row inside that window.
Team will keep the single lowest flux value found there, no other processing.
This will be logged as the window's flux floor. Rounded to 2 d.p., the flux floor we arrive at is 12.41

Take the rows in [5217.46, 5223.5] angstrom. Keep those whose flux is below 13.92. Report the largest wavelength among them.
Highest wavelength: 5221.67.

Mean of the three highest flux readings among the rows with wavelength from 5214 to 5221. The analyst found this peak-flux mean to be 13.6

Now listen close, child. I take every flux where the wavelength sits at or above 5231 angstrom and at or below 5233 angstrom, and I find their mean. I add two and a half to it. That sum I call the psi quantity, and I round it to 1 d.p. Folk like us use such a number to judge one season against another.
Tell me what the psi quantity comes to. 16.2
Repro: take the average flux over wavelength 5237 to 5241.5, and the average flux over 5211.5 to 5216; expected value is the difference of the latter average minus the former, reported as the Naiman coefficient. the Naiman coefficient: -1.8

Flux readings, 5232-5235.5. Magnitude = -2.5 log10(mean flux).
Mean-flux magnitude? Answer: -2.846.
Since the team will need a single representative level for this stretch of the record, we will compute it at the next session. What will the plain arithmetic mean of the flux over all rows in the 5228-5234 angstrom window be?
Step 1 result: 13.4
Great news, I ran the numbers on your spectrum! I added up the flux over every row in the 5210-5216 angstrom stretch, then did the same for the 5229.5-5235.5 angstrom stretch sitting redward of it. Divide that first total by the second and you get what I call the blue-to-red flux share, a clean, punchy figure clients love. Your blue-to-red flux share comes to 0.90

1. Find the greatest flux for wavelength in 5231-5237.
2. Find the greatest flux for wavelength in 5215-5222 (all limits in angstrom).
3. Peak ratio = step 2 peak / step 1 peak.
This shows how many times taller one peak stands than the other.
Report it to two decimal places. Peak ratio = 0.99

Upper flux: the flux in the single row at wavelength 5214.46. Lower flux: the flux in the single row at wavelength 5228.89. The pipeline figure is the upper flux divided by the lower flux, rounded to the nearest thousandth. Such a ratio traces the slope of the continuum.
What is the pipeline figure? 0.931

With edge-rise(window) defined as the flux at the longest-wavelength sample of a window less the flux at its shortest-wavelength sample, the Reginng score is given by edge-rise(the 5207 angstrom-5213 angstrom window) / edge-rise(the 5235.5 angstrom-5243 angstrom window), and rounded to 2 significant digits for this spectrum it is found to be -38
